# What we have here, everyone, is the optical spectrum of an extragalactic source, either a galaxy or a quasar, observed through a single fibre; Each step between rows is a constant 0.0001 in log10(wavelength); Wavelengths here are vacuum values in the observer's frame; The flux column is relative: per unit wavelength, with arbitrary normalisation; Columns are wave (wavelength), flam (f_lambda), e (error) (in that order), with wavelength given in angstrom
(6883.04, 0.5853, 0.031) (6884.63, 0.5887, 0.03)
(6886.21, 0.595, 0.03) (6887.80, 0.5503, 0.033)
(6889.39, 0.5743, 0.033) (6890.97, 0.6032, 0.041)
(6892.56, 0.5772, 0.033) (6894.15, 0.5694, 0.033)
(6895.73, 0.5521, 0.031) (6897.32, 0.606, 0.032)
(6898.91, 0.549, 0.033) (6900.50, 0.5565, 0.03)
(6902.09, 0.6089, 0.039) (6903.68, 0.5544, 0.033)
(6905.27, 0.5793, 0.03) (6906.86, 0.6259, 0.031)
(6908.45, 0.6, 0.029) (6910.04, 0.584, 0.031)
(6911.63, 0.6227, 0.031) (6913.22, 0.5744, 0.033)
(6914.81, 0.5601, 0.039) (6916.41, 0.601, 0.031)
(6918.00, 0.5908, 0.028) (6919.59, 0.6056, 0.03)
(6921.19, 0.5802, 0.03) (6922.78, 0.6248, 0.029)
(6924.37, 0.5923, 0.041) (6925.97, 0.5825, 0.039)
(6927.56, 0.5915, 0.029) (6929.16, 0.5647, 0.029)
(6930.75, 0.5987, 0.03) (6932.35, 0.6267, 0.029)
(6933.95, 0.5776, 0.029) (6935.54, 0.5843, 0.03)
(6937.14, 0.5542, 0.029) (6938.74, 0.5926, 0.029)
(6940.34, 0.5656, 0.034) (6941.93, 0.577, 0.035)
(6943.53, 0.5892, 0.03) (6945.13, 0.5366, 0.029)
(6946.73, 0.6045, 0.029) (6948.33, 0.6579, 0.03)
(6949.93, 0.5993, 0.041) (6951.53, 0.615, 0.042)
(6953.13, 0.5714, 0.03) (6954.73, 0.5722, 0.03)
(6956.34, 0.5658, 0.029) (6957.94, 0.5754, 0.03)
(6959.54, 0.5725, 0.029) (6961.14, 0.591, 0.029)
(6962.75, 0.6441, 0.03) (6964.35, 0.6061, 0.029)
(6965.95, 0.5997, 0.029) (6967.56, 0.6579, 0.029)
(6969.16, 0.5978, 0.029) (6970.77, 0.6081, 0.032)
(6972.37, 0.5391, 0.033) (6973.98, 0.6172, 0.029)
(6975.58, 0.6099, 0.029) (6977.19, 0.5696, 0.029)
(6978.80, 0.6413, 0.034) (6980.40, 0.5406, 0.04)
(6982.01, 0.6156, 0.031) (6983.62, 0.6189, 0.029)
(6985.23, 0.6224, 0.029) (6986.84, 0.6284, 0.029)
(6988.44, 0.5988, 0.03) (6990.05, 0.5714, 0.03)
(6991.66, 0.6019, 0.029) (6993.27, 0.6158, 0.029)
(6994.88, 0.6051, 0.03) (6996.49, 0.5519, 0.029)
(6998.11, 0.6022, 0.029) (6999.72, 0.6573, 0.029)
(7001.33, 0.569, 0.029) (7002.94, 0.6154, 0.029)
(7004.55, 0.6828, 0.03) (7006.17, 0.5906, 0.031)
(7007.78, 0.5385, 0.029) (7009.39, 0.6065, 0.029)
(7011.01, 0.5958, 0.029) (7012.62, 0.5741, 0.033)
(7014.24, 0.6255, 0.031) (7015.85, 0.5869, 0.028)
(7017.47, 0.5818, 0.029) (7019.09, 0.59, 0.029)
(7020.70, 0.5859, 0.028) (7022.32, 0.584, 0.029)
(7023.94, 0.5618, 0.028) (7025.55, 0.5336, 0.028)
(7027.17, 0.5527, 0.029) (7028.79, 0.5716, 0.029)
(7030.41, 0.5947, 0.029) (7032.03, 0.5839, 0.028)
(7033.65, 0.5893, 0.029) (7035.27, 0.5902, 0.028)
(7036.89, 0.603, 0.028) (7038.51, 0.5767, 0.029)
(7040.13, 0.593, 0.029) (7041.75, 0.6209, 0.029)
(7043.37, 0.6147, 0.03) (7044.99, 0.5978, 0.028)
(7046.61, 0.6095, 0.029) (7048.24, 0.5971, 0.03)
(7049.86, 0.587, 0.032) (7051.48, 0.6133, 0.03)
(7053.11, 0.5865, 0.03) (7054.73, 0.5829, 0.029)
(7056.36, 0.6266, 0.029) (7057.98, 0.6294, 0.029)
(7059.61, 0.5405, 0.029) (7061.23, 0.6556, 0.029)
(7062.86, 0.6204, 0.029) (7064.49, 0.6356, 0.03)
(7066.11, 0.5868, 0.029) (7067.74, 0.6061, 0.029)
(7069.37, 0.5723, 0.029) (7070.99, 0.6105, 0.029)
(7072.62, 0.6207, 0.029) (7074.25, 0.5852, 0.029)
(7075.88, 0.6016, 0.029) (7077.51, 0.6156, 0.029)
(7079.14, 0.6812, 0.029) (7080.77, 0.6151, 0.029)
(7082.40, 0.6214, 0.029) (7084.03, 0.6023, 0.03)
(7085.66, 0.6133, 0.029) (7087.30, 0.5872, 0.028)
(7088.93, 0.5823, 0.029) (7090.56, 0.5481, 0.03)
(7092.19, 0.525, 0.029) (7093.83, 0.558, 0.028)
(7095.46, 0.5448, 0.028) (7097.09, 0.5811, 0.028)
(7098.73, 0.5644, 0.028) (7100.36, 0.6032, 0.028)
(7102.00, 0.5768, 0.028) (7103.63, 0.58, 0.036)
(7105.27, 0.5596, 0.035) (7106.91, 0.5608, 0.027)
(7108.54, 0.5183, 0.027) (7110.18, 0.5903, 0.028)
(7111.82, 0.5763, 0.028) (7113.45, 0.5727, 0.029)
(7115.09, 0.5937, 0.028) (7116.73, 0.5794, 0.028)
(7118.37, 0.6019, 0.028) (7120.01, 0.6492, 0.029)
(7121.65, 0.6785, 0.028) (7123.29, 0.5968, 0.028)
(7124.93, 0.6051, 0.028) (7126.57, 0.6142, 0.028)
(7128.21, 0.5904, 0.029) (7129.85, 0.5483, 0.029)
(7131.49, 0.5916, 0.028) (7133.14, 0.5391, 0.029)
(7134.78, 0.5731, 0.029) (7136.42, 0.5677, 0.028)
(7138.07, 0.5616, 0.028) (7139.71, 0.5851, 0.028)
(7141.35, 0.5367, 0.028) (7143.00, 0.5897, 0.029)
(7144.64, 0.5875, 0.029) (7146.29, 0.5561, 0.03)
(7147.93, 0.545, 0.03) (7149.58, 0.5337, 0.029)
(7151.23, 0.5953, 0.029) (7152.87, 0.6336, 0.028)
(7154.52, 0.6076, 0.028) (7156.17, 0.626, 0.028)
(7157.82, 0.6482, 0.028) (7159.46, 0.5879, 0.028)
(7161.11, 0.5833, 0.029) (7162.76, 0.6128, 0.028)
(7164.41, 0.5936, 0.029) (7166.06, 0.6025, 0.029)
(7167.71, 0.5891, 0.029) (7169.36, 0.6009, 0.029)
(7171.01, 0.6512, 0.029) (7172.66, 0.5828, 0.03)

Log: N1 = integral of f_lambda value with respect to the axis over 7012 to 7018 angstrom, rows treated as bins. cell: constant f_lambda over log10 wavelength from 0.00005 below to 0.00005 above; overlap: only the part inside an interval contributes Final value 4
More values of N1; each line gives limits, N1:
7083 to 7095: 7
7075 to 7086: 7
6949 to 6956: 4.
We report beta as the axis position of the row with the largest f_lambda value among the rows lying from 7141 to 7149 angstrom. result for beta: 7143.00 angstrom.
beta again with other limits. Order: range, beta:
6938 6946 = 6938.74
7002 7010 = 7004.55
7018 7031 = 7030.41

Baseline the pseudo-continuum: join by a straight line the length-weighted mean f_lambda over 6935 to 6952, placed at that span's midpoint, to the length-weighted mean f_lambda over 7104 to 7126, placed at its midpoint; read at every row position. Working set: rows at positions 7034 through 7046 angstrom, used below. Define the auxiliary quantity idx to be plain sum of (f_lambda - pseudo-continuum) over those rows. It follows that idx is 0.07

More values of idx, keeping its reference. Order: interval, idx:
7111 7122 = 0.11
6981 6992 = 0.13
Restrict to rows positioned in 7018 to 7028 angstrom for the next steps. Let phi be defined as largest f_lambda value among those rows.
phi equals 0.59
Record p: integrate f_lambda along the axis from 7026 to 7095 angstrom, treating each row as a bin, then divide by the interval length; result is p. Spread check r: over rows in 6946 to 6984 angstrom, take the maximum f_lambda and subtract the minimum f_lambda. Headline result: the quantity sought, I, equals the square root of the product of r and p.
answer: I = 0.27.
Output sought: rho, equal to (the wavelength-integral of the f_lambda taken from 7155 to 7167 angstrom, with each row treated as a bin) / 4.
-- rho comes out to 1.8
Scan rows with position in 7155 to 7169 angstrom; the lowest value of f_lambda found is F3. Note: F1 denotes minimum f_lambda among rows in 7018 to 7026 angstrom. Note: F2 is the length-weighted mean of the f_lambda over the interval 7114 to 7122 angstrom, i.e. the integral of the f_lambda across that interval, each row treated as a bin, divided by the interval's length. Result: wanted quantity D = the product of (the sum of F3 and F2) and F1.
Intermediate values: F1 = 0.5336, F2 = 0.615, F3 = 0.5833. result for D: 0.639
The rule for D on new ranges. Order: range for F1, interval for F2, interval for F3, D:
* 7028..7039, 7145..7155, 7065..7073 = 0.657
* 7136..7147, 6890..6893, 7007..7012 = 0.606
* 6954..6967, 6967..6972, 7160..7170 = 0.677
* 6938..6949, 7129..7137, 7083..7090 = 0.615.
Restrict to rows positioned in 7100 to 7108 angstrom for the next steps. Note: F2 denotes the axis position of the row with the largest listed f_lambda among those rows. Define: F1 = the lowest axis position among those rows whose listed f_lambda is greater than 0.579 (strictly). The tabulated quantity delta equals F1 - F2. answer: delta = 0.0 angstrom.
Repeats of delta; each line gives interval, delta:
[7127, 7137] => -3.3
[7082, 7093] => 0.0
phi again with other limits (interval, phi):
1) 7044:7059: 0.6294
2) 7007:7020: 0.6255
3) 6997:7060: 0.6828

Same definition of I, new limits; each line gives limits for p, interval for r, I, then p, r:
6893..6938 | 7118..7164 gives 0.29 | 0.586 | 0.14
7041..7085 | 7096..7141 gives 0.31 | 0.609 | 0.16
